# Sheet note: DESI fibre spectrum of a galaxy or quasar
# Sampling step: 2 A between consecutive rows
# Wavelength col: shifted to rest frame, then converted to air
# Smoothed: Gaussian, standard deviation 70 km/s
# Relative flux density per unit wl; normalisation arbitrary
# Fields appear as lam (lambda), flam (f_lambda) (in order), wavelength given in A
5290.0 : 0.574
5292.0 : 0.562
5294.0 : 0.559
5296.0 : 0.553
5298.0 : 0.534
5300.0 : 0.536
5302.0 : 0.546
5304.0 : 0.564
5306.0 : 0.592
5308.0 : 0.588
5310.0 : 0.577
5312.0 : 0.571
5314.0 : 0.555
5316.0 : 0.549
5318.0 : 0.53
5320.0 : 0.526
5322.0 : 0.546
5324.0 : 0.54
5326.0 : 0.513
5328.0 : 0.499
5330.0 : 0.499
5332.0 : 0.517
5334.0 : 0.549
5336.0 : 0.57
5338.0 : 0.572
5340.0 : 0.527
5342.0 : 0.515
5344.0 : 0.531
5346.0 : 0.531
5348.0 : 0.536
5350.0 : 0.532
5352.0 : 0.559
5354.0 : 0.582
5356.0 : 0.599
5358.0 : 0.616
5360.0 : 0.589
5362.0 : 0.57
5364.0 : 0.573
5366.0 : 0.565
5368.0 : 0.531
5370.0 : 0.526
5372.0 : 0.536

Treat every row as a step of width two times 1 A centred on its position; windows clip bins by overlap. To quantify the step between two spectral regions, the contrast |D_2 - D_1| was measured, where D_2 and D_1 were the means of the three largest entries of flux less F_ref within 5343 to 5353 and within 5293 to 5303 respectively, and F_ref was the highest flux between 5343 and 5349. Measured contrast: 0.010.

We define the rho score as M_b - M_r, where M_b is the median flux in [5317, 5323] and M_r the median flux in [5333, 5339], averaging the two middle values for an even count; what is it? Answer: -0.040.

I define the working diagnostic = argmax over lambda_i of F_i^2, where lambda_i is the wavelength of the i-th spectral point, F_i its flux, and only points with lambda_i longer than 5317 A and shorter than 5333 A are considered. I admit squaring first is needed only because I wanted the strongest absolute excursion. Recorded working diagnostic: 5322.0 A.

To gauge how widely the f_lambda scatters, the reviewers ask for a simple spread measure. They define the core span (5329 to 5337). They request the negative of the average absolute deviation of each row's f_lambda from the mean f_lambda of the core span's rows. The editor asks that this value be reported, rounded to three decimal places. -0.026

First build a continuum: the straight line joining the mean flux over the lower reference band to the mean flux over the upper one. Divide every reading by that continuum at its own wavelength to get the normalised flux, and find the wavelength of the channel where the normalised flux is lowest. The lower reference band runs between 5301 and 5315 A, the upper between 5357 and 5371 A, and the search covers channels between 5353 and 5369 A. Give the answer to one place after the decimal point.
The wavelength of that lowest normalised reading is 5368.0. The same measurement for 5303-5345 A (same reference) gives 5328.0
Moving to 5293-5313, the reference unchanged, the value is 5298.0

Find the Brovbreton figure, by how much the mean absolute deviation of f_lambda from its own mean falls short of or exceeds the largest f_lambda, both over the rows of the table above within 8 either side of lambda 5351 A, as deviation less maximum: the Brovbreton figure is -0.587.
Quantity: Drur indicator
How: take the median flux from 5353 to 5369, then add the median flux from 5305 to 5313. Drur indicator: 1.160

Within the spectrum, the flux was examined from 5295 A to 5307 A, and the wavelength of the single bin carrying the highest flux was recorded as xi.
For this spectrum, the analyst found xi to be 5306.0 A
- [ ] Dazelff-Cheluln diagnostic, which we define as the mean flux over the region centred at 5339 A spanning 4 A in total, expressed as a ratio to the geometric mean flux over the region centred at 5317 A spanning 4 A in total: 1.02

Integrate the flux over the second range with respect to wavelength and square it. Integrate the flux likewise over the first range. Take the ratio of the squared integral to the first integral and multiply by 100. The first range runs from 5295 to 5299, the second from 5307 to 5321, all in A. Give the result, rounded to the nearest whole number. 2793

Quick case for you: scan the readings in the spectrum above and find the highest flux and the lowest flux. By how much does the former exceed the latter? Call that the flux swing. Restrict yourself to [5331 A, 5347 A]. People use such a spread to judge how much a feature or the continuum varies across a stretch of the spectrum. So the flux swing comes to 0.057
